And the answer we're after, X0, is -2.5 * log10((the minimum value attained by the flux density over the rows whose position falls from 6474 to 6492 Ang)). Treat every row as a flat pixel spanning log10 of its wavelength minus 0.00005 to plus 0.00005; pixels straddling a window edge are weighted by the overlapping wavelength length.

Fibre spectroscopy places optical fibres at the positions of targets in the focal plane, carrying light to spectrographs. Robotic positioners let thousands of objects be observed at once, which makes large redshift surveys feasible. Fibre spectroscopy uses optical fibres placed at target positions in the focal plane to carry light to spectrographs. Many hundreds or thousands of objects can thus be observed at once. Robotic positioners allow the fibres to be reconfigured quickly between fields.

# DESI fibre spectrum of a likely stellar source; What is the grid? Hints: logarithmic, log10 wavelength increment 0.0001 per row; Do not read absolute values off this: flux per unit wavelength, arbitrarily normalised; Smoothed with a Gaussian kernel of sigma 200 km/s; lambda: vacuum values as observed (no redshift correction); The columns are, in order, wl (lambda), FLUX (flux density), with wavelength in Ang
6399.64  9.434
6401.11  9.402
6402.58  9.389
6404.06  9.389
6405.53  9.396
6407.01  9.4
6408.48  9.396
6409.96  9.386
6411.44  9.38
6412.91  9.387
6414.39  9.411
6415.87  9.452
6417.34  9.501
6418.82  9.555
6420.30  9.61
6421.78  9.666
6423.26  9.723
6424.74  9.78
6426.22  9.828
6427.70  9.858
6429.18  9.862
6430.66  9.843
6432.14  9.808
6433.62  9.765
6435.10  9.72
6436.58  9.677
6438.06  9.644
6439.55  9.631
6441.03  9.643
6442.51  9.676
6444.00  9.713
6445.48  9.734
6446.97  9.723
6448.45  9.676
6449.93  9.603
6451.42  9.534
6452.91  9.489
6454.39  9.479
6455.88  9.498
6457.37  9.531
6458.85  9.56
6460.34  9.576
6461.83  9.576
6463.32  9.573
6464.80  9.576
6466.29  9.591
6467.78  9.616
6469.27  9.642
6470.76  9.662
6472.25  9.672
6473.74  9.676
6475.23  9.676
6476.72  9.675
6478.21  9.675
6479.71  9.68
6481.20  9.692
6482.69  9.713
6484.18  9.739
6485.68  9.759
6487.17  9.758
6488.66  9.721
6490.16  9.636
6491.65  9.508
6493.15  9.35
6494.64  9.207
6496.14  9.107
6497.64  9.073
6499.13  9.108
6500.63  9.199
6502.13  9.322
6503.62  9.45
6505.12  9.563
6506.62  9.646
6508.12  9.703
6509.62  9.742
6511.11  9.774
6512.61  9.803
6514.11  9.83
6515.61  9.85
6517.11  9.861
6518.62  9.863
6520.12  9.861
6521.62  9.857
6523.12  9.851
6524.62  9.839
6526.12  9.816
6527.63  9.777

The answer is -2.45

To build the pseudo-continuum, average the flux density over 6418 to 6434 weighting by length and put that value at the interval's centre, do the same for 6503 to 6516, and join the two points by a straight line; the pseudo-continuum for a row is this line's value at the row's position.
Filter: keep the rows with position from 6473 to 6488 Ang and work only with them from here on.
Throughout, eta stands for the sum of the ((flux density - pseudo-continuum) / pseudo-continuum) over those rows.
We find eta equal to -0.02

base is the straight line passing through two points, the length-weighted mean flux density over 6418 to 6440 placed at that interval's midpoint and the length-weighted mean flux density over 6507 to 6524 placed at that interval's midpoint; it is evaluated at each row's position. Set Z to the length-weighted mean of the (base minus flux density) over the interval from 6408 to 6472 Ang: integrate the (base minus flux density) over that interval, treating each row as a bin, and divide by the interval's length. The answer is 0.12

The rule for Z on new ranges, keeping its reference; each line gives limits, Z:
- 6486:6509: 0.37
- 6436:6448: 0.06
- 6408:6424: 0.22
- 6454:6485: 0.14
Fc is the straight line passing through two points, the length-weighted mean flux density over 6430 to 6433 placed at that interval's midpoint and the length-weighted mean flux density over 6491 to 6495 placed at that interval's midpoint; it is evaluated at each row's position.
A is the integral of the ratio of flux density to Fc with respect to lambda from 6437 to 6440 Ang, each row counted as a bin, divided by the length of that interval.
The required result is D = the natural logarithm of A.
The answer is -0.02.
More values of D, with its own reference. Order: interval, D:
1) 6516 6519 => 0.07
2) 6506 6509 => 0.04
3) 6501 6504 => 0.01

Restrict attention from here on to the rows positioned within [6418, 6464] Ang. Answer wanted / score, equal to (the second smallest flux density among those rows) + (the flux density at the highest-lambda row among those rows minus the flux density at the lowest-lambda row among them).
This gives 9.5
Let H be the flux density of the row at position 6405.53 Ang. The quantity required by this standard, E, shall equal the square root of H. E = 3.07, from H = 9.396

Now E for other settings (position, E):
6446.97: 3.12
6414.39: 3.07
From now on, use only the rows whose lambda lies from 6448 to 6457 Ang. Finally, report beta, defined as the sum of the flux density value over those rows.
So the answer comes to 57.3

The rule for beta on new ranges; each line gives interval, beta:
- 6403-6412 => 56.3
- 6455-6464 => 57.3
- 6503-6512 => 57.9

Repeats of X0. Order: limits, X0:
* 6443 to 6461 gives -2.44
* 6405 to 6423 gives -2.43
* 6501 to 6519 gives -2.42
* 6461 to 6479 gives -2.45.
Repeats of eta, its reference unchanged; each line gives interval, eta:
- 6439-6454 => -0.10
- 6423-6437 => 0.04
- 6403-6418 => -0.36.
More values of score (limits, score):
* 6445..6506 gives 8.9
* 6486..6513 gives 9.2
